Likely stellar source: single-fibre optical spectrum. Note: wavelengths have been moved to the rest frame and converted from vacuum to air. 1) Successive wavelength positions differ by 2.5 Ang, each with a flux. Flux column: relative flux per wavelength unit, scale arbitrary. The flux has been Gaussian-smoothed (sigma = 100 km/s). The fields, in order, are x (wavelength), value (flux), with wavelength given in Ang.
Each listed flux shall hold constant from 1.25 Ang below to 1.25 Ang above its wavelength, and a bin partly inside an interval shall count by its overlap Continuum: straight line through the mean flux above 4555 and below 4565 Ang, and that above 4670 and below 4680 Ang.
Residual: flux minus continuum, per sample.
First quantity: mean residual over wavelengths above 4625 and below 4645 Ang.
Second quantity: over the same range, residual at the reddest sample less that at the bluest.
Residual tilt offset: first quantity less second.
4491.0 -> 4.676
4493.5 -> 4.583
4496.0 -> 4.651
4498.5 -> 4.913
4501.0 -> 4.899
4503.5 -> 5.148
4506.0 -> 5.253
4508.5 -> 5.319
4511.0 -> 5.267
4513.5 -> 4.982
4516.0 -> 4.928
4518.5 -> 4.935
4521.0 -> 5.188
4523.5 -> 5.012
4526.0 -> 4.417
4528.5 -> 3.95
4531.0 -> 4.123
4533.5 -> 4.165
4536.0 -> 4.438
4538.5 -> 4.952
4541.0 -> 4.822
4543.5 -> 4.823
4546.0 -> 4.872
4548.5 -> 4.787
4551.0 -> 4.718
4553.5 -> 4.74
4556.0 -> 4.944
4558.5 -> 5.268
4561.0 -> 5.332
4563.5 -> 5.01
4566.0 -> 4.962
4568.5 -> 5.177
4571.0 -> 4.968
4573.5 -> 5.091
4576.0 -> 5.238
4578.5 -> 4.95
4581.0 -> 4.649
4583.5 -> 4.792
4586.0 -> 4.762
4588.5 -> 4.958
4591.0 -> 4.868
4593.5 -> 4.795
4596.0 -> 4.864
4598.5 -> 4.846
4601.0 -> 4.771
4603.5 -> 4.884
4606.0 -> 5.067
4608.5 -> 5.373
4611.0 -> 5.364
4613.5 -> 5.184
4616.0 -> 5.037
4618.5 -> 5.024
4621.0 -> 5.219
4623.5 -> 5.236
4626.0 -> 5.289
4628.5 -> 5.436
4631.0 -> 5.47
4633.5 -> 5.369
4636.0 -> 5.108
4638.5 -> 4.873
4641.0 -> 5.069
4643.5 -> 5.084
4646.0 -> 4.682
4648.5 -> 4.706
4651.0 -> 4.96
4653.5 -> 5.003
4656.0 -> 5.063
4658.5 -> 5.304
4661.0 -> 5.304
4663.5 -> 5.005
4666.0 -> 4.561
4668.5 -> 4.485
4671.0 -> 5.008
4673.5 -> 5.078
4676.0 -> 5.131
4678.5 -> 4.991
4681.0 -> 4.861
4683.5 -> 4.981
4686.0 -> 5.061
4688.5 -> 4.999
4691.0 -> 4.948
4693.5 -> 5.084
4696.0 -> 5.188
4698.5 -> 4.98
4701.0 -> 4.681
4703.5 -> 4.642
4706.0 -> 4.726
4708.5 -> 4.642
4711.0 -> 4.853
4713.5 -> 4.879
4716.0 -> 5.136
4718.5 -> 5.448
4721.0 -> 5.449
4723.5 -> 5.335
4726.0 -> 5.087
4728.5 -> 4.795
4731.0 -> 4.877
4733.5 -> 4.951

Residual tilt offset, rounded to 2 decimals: 0.32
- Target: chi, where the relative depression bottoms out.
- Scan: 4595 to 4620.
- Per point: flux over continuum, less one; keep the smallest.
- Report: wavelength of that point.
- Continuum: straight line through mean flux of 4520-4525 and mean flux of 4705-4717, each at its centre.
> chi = 4601.0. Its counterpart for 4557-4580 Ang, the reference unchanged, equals 4566.0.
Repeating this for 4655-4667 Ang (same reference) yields 4666.0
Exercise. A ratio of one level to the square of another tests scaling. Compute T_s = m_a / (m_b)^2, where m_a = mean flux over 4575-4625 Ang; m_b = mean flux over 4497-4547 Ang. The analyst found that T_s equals 0.215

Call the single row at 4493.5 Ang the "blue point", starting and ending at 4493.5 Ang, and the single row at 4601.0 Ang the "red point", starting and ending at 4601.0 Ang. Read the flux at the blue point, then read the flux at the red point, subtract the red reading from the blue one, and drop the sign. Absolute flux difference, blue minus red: 0.19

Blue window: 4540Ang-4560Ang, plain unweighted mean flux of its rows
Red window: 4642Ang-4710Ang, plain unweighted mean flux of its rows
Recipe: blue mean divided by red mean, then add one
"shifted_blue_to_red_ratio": 1.99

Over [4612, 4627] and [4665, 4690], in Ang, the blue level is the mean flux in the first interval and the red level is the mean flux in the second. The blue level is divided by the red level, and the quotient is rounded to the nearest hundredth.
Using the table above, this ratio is 1.05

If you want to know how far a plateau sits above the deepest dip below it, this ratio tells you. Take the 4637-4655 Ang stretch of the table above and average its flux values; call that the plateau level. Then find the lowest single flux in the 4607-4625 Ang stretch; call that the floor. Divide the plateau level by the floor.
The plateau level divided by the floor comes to 0.978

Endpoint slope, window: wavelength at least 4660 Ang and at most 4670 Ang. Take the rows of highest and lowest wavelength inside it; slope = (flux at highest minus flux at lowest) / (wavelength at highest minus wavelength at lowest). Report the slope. -0.109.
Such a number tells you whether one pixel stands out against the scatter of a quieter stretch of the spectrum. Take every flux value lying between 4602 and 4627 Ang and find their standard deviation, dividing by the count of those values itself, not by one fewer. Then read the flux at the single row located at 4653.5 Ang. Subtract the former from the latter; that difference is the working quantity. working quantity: 4.85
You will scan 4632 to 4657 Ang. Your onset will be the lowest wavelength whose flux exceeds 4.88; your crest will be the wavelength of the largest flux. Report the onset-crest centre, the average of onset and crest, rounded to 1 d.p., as 4633.5 Ang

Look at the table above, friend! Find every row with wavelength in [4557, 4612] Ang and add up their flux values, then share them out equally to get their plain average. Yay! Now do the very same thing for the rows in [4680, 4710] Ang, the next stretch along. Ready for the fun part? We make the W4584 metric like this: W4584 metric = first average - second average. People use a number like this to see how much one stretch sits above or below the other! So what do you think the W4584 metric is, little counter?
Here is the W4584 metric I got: 0.10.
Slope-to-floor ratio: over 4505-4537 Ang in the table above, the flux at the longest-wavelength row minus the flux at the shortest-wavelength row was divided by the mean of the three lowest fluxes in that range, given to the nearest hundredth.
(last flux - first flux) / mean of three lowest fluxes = -0.20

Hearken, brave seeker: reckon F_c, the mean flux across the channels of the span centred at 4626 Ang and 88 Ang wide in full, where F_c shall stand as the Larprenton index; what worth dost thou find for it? 5.02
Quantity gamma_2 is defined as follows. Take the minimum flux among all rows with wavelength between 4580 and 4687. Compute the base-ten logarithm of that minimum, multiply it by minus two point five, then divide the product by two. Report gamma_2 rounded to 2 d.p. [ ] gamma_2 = -0.81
